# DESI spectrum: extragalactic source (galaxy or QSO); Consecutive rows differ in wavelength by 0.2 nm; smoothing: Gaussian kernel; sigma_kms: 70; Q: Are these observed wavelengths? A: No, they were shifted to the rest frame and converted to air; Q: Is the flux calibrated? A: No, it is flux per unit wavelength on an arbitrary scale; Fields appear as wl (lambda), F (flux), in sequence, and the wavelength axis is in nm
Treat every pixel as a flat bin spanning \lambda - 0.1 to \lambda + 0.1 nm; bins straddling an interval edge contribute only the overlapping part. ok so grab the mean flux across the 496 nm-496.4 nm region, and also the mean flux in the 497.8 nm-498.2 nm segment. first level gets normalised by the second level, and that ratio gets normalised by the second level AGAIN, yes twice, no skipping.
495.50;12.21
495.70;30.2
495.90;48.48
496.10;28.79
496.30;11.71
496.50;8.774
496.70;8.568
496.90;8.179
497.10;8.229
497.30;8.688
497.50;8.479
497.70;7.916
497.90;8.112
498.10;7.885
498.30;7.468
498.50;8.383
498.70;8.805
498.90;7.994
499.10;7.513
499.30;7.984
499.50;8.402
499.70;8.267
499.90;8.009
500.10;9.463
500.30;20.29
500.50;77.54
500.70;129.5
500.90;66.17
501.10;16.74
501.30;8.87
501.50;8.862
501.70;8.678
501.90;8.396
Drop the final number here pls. 0.32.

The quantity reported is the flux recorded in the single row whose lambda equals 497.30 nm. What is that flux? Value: 8.688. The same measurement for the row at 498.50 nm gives 8.383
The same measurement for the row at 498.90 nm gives 7.994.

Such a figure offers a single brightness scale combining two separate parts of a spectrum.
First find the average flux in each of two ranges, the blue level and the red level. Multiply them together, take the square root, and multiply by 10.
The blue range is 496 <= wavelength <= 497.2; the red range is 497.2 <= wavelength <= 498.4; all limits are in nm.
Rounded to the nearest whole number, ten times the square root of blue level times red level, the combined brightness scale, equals 100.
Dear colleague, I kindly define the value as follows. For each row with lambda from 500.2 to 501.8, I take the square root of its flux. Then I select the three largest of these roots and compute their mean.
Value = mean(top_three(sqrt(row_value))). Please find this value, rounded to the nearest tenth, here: 9.4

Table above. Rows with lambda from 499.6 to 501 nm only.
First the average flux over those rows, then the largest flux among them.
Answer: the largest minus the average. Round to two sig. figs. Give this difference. 84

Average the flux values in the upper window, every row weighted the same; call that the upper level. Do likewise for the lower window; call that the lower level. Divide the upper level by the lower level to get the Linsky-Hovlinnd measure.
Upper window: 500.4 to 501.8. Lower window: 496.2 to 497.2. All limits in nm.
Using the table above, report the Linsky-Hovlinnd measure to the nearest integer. 5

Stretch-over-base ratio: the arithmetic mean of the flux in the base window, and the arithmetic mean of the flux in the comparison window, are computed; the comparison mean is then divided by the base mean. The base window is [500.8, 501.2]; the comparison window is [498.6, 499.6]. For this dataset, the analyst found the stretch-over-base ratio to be 0.20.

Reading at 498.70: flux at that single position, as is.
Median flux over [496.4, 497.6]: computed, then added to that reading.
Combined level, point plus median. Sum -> 17.3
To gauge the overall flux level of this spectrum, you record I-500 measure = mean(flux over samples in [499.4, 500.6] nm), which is 22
